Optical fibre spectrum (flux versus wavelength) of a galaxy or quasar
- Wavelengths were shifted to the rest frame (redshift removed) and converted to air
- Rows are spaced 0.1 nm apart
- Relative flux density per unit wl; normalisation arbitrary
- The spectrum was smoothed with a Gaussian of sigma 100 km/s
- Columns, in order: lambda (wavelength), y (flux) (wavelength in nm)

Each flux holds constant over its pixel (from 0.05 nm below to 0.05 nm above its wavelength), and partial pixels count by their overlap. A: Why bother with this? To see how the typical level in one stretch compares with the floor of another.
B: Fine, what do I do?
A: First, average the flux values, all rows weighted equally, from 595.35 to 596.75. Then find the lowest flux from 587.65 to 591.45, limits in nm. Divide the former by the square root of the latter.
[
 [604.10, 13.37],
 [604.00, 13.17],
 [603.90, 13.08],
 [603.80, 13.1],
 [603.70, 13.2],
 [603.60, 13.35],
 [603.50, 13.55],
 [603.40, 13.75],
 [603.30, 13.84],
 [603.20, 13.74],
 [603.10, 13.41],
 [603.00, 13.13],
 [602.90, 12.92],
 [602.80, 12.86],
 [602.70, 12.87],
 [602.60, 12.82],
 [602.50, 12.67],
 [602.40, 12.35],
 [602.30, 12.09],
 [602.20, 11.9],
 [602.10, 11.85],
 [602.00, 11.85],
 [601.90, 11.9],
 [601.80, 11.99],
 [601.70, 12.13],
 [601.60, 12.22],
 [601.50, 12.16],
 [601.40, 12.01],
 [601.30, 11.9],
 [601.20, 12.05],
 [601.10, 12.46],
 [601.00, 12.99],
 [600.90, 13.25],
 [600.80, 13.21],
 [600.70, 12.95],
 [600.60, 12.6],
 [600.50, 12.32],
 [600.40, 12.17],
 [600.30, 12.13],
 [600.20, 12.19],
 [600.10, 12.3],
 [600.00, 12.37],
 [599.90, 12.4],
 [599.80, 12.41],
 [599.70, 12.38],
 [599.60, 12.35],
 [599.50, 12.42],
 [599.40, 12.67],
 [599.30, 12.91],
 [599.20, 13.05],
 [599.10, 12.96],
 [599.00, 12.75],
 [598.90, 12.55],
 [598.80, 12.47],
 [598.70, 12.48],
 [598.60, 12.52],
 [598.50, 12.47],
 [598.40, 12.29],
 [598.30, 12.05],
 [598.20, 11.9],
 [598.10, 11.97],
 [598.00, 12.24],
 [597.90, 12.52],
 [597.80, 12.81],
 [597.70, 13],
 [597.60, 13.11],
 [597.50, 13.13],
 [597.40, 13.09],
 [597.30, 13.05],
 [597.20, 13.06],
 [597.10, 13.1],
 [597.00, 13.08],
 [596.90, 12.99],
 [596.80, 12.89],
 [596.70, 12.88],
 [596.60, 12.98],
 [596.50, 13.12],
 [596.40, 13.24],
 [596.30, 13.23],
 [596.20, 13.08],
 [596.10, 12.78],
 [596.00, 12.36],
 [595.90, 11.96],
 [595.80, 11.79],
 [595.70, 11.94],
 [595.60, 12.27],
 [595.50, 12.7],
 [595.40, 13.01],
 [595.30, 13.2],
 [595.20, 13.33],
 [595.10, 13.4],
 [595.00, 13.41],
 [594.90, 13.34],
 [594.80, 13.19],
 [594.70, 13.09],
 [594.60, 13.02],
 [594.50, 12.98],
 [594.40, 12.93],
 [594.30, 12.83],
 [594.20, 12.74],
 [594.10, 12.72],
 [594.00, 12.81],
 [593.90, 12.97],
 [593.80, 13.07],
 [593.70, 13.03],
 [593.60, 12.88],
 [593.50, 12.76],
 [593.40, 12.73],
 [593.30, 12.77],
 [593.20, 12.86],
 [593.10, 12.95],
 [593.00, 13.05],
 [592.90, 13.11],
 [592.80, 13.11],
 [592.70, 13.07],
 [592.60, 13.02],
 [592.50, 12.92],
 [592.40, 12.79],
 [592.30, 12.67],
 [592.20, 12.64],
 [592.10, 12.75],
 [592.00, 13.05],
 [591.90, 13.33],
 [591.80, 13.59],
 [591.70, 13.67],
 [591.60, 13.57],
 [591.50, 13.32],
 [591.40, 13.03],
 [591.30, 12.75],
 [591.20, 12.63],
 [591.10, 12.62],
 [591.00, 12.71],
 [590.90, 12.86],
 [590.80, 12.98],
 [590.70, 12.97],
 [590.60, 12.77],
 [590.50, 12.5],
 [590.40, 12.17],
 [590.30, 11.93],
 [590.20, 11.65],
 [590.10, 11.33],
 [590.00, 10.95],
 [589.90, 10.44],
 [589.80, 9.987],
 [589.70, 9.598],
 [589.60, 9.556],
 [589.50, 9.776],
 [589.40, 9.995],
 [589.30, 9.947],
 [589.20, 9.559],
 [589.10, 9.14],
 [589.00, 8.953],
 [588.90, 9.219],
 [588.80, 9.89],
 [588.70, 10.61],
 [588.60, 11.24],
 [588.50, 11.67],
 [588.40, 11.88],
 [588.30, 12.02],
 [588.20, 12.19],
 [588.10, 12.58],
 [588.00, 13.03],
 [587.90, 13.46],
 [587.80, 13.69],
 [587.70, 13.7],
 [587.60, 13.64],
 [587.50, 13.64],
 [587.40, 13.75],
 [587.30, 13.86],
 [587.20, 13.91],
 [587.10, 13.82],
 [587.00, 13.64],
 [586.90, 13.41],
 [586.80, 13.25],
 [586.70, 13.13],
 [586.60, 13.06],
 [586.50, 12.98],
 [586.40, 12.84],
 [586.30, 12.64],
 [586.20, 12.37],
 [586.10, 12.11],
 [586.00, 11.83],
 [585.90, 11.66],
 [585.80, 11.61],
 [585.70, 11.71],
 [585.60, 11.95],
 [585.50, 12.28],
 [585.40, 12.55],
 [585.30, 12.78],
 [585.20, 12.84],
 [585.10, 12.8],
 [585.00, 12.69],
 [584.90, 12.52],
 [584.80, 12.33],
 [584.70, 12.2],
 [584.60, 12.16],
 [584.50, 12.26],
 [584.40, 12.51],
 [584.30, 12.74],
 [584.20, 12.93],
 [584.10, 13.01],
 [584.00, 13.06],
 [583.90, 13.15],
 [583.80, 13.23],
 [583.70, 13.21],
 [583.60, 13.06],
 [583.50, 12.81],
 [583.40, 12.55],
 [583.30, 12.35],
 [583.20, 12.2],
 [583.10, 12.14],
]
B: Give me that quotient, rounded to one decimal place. 4.2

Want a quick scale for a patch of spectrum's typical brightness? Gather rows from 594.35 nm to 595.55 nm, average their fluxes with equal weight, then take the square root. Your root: 3.62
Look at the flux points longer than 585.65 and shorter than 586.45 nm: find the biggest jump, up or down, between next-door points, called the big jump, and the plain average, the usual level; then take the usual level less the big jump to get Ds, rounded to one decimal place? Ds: 11.8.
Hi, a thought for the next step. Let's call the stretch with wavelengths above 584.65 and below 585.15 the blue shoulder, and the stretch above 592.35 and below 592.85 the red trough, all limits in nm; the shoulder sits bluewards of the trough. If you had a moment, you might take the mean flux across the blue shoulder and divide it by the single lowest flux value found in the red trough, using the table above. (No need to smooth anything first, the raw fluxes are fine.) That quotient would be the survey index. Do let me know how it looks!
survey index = 0.98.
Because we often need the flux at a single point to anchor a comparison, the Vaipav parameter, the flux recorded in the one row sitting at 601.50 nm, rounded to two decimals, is 12.16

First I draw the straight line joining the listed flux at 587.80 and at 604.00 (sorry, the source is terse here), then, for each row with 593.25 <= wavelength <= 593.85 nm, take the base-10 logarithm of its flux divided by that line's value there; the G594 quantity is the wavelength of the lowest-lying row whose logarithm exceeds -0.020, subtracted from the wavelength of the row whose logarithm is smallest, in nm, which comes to -0.30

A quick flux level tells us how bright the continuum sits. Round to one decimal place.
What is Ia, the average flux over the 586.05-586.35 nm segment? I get 12.4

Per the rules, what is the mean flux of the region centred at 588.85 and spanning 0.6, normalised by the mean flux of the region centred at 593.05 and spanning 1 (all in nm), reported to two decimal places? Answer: 0.76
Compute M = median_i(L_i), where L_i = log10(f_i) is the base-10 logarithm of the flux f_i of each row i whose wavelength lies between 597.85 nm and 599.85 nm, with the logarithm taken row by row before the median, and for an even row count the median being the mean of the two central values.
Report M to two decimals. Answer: 1.10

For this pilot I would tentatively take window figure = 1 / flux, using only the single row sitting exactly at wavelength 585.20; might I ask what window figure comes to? 0.0779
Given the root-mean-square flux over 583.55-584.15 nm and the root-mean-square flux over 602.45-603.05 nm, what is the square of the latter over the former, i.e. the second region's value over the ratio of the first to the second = 12.6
